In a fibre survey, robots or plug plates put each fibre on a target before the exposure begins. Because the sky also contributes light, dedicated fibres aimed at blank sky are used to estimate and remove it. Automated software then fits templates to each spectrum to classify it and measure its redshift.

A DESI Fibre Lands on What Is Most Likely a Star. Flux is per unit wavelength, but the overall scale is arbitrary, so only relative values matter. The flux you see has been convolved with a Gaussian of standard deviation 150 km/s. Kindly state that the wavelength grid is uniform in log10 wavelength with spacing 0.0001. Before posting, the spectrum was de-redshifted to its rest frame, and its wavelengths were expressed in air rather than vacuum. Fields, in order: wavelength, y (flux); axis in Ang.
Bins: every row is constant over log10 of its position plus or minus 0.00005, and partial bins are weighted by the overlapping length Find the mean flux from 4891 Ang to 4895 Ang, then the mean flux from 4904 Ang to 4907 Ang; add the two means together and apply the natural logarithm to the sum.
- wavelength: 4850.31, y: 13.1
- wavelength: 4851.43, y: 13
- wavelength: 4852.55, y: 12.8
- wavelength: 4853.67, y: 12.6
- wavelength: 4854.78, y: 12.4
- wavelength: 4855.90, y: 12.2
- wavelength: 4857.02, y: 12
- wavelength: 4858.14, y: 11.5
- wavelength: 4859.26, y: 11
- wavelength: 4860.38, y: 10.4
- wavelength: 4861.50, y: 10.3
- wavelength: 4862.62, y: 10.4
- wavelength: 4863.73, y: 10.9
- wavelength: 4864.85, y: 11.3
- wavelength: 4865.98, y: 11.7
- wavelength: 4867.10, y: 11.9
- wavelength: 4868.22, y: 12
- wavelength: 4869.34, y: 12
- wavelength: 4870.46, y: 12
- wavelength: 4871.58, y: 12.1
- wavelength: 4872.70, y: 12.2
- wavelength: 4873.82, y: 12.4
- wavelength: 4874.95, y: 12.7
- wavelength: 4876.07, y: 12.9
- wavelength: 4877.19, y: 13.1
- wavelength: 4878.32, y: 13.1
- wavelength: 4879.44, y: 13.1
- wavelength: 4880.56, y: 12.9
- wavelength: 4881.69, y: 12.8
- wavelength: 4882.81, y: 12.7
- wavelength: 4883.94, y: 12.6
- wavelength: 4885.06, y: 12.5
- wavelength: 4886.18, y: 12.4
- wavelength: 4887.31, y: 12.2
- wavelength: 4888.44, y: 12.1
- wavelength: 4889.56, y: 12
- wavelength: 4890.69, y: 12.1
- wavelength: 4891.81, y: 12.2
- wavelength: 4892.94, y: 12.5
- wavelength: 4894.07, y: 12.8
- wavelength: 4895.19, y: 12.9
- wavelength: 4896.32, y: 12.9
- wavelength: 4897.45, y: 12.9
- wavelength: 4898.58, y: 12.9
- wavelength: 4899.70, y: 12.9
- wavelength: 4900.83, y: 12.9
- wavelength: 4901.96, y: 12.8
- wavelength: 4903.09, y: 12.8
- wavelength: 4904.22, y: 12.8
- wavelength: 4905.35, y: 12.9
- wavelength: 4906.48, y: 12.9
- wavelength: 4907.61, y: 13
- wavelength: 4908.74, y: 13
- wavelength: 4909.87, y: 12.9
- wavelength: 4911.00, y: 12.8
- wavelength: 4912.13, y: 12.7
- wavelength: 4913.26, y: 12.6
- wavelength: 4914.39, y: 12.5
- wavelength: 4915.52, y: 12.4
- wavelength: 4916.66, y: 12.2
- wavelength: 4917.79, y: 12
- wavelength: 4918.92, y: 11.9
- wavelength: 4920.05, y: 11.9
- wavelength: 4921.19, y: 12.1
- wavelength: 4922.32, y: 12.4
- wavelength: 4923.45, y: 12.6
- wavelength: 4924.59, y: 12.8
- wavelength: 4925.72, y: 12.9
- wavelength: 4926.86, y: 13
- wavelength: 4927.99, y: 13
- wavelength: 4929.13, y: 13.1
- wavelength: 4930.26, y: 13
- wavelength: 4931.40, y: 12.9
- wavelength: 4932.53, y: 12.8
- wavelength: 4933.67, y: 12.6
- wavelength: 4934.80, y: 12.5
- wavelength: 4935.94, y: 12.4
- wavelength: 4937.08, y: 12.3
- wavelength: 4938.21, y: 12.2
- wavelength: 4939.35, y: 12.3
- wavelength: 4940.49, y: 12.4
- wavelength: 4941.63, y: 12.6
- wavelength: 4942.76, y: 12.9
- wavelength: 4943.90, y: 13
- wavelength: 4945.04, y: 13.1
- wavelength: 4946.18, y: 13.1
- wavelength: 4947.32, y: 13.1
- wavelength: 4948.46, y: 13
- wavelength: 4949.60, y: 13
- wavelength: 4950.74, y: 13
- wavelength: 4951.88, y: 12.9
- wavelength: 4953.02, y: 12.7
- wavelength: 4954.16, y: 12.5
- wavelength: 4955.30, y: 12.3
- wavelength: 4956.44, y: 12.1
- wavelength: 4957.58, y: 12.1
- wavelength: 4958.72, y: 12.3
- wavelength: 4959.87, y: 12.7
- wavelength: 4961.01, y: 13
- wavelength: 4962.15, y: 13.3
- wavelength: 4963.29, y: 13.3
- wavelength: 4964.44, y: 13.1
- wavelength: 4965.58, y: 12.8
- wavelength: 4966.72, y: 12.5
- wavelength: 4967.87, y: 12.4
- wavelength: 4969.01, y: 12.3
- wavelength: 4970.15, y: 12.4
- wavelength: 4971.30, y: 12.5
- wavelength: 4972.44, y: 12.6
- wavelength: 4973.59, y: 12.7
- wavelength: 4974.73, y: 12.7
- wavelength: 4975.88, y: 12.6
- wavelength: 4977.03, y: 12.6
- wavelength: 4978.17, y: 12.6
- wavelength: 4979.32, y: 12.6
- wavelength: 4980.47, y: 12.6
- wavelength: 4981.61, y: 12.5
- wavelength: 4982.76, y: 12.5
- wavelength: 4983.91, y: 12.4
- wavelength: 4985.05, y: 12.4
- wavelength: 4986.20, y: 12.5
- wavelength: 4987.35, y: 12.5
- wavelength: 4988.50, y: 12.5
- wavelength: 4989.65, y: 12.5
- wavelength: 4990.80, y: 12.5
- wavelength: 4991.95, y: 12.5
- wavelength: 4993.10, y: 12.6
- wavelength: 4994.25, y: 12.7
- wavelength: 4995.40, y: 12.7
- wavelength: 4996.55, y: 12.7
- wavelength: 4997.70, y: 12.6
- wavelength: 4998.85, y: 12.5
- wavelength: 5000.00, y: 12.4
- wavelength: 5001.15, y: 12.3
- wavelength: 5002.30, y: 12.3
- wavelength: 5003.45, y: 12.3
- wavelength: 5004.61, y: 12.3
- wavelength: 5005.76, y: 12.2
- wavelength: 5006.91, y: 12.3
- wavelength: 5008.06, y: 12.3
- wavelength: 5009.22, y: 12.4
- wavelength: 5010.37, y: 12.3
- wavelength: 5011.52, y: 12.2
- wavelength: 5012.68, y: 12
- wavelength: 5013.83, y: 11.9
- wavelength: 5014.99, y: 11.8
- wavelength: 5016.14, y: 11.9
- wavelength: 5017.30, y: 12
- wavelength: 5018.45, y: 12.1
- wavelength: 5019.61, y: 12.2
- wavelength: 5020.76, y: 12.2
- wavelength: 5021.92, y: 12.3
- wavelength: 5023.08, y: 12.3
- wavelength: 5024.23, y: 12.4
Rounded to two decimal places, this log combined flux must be 3.23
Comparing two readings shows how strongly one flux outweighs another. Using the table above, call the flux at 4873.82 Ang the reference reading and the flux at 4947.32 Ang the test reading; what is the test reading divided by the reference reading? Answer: 1.06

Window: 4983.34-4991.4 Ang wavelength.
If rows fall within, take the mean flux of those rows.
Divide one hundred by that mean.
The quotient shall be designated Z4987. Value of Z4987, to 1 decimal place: 8.0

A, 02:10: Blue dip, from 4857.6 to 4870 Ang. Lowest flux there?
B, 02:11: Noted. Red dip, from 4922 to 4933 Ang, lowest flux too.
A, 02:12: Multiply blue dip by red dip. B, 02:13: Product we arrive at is 128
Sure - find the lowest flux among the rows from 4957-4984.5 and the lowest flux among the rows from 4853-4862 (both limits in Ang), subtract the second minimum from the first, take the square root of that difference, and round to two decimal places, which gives 1.34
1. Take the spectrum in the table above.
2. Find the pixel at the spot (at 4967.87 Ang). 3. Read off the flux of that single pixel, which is 12.4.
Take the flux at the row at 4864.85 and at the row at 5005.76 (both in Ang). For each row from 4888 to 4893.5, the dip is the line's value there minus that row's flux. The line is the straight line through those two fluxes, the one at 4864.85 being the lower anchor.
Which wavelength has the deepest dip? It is 4889.56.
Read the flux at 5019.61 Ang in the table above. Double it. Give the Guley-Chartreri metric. 24.4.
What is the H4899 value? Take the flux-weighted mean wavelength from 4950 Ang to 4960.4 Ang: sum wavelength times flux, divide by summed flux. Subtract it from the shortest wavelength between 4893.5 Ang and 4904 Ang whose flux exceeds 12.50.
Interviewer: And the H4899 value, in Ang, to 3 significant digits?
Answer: -61.2 Ang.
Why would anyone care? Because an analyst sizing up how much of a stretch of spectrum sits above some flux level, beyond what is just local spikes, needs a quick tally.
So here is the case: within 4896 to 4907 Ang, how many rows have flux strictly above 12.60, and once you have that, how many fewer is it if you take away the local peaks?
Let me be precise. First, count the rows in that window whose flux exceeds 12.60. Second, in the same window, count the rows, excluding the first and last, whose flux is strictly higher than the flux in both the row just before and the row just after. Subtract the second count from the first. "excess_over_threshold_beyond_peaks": 10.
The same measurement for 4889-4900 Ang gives 6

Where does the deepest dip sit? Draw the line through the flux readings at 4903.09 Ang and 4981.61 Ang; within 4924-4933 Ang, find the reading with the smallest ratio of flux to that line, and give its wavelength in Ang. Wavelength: 4924.59 Ang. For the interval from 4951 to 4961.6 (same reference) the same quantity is 4956.44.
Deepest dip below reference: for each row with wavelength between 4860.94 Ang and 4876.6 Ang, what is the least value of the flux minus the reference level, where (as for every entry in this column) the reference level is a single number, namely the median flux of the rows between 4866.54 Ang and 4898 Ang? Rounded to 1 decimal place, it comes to -2.2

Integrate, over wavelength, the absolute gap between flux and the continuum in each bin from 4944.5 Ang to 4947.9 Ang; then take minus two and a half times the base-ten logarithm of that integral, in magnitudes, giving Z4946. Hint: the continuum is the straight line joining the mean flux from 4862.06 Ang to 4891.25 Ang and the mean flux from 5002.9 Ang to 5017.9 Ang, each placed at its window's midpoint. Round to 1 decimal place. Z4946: -1.2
